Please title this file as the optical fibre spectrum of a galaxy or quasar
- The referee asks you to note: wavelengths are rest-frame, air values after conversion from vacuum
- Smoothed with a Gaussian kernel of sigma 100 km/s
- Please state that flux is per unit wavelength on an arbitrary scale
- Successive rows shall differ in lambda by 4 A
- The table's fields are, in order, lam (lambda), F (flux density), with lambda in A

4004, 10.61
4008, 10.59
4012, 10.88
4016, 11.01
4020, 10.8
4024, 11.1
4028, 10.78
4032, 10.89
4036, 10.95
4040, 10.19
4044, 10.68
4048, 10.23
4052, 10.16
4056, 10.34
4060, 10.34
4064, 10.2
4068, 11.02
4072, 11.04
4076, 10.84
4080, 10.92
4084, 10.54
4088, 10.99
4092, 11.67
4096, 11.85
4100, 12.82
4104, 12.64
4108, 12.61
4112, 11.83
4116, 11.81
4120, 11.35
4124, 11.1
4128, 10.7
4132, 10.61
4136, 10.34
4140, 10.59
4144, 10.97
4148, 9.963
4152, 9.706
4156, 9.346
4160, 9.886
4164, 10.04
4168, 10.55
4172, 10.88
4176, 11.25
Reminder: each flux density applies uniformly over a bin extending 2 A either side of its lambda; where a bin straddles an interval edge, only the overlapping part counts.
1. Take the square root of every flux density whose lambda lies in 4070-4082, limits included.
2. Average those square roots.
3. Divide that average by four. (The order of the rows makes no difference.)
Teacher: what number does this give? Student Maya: 0.83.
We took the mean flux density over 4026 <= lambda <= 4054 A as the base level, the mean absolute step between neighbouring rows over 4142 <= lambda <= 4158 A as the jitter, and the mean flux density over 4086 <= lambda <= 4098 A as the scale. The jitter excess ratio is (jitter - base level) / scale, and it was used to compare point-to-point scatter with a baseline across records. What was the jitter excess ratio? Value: -0.87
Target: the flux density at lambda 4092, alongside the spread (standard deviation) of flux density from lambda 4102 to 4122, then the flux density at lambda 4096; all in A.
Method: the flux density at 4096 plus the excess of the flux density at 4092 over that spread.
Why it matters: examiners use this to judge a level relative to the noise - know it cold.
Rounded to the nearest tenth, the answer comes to 23.0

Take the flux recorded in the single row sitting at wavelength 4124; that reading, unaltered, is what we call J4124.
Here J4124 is 11.1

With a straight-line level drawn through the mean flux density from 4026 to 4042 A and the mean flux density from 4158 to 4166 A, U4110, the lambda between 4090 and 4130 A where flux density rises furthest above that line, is 4100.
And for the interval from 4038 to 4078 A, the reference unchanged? 4072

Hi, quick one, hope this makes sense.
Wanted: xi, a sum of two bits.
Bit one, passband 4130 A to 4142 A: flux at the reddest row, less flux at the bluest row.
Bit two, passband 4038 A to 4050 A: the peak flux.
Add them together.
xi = 10.7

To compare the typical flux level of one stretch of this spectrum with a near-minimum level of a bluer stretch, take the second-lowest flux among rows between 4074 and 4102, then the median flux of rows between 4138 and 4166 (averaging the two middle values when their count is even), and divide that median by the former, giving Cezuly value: 0.92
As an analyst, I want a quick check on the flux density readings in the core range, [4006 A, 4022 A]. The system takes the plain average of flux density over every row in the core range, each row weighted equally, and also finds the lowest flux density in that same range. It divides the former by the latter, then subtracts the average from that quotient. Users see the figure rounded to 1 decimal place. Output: -9.8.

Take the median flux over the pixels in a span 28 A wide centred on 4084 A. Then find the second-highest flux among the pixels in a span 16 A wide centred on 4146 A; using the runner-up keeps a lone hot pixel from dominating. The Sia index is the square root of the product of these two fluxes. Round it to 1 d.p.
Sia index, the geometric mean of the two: 10.8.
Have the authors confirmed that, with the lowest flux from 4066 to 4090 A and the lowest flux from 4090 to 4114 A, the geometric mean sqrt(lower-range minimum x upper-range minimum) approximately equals 11.1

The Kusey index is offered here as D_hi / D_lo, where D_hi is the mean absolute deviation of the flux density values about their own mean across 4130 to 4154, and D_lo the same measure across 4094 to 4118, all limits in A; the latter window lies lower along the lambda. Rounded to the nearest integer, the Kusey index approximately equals 1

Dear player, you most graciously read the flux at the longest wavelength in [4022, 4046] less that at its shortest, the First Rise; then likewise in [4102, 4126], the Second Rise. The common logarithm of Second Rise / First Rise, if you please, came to 0.56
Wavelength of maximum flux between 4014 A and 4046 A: 4024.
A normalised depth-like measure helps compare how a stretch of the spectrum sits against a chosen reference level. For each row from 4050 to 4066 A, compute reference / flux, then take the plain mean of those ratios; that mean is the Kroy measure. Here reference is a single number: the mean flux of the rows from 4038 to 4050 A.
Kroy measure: 1.01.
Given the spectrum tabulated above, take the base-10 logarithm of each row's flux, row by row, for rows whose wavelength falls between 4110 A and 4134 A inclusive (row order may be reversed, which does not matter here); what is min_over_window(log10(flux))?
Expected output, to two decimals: 1.03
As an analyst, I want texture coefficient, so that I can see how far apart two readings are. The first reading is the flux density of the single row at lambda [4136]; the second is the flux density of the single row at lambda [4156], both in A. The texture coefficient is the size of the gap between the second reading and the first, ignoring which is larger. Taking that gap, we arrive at 1.0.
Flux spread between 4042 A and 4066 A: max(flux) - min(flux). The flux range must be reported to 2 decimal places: 0.52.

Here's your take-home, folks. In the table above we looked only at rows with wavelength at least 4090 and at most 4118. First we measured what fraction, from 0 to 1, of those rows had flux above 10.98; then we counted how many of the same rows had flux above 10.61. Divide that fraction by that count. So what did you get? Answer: 0.14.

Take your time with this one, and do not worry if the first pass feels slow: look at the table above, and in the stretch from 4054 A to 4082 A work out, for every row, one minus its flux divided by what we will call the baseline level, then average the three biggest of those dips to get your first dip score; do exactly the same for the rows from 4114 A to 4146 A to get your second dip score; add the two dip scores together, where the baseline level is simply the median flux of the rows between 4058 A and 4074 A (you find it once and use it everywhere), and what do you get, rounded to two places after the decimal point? 0.05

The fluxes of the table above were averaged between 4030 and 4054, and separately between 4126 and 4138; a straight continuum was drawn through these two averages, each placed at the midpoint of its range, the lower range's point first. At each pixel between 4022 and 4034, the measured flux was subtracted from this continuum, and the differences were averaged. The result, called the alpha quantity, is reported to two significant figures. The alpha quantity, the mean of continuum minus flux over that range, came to -0.41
